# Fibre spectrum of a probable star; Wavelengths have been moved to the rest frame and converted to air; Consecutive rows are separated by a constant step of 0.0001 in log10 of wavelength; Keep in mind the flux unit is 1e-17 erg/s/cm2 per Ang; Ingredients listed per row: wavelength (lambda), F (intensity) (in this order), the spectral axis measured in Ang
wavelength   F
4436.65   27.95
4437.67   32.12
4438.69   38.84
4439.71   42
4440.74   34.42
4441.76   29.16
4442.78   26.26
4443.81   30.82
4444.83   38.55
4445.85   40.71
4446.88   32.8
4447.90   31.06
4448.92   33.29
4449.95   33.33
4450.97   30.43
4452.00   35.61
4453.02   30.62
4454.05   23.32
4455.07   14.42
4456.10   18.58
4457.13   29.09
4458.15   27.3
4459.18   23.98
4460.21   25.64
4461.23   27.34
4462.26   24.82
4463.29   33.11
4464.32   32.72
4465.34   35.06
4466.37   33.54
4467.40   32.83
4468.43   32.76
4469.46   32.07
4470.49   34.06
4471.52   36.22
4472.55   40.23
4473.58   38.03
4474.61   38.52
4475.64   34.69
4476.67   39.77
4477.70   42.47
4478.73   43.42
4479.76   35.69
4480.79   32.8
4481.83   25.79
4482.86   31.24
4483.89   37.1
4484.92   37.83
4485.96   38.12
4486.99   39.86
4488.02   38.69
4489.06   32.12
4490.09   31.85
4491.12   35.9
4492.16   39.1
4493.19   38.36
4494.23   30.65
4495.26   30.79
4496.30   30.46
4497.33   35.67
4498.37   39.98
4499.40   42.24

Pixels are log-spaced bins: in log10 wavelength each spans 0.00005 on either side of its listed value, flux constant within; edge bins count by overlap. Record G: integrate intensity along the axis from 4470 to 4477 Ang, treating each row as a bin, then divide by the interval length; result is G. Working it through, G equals 37.3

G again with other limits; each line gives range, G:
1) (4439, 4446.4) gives 34.6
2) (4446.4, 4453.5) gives 32.5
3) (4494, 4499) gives 33.9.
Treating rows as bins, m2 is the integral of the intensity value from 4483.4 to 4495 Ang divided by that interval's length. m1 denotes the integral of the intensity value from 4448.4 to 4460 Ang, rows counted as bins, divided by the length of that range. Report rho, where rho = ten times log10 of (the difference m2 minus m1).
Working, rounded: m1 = 27.2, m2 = 36.2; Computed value 9.5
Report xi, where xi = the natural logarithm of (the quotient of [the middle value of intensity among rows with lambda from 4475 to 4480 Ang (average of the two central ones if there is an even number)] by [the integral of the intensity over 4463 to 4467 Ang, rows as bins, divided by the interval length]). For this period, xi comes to 0.2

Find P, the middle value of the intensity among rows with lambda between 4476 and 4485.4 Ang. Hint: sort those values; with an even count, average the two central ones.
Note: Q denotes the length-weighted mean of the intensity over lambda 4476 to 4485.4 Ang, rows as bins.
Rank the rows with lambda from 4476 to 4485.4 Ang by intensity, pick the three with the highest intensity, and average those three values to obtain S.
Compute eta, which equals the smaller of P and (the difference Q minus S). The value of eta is -5.7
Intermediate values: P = 37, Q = 36.2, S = 42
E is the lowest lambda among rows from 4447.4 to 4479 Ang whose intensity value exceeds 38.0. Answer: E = 4472.55 Ang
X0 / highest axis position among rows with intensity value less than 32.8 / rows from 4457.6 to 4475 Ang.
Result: 4469.46 Ang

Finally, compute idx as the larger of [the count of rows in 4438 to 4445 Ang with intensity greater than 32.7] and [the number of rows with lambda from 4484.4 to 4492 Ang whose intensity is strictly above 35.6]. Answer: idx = 5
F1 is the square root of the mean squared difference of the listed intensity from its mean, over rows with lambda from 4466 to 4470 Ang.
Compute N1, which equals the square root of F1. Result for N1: 0.7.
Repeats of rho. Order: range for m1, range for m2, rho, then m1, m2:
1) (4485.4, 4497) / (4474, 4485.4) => 0.9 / 35.1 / 36.3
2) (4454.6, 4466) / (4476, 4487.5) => 10.0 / 26.7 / 36.7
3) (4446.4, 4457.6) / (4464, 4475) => 8.3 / 28.4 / 35.1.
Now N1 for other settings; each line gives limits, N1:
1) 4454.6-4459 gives 2.5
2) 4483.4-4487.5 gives 1.0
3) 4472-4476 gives 1.4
